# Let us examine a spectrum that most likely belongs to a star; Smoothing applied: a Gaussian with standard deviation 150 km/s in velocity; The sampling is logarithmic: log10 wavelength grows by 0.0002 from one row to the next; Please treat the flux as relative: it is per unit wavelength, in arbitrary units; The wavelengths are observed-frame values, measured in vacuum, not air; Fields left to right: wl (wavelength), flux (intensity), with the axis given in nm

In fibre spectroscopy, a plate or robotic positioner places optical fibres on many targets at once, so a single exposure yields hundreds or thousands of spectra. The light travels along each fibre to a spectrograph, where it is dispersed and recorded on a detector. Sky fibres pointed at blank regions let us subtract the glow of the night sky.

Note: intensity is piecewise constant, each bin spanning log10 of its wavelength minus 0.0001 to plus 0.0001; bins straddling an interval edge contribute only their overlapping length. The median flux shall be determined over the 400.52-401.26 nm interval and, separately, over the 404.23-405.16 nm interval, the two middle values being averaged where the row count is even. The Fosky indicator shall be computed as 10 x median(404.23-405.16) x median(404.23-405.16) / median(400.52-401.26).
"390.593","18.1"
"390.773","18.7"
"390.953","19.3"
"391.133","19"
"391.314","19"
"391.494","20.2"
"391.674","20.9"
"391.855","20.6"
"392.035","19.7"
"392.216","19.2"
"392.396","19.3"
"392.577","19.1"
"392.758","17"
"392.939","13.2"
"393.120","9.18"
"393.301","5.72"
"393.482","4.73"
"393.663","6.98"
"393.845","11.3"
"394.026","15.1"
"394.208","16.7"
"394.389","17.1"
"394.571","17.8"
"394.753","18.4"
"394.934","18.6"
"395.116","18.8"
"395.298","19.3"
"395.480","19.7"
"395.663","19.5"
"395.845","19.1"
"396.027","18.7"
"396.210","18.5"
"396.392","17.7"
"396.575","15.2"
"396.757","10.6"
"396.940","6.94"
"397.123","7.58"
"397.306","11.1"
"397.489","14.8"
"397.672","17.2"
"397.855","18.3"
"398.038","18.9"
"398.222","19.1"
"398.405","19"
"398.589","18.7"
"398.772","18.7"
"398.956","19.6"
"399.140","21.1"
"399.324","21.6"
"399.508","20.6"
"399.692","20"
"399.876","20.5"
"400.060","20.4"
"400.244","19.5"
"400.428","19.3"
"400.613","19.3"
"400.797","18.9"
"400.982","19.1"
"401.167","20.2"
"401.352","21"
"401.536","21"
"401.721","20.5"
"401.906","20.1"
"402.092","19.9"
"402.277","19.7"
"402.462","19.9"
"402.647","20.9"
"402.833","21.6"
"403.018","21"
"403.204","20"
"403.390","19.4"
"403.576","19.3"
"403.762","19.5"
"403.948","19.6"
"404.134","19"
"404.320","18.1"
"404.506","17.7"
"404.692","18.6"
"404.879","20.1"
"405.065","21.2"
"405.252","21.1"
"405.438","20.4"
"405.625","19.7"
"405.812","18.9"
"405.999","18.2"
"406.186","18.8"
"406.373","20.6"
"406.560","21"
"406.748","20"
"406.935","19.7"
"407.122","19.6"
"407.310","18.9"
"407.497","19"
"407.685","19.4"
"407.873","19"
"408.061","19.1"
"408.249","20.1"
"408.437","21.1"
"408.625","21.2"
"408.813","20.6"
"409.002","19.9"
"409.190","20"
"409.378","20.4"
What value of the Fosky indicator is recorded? 180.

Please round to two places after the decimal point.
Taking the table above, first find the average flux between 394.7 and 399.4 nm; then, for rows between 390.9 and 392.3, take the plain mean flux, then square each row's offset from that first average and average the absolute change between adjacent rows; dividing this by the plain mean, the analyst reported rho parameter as 0.16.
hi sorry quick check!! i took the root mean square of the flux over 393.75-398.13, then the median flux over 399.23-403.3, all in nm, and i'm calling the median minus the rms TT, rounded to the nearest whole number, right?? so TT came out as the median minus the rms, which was 4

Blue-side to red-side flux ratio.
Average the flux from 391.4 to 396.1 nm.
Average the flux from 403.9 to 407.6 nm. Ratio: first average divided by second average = 0.84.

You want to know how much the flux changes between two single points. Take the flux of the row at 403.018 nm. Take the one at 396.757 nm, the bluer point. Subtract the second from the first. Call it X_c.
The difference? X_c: 10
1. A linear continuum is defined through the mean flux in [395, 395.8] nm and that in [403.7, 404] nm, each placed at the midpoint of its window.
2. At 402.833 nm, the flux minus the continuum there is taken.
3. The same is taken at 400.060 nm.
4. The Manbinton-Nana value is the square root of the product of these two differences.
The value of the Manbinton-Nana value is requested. 1.4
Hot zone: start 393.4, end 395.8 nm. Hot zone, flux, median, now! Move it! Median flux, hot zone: 17.8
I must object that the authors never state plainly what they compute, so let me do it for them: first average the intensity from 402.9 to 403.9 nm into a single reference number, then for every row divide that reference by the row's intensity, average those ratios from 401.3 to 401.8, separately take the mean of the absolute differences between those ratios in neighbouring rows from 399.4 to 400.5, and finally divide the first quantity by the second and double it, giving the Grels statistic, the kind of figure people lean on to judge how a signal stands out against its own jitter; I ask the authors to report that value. 84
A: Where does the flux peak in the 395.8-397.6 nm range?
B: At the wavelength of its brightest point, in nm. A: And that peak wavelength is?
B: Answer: 395.845 nm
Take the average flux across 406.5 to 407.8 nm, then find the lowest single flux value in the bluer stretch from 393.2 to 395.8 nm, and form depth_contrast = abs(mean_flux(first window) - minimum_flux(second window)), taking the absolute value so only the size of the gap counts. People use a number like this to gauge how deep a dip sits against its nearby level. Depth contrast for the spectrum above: 14.9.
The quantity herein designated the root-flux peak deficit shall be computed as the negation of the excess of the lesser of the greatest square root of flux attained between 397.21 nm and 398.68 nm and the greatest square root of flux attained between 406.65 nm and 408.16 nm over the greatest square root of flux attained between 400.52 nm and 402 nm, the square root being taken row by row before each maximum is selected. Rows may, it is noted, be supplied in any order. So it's 0.21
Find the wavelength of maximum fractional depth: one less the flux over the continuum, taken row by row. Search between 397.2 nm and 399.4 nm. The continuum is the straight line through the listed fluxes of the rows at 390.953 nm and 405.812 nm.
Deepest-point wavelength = 397.306 nm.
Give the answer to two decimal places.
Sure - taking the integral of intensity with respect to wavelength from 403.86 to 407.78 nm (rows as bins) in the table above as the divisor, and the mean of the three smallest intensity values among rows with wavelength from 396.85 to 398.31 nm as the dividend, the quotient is 0.11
